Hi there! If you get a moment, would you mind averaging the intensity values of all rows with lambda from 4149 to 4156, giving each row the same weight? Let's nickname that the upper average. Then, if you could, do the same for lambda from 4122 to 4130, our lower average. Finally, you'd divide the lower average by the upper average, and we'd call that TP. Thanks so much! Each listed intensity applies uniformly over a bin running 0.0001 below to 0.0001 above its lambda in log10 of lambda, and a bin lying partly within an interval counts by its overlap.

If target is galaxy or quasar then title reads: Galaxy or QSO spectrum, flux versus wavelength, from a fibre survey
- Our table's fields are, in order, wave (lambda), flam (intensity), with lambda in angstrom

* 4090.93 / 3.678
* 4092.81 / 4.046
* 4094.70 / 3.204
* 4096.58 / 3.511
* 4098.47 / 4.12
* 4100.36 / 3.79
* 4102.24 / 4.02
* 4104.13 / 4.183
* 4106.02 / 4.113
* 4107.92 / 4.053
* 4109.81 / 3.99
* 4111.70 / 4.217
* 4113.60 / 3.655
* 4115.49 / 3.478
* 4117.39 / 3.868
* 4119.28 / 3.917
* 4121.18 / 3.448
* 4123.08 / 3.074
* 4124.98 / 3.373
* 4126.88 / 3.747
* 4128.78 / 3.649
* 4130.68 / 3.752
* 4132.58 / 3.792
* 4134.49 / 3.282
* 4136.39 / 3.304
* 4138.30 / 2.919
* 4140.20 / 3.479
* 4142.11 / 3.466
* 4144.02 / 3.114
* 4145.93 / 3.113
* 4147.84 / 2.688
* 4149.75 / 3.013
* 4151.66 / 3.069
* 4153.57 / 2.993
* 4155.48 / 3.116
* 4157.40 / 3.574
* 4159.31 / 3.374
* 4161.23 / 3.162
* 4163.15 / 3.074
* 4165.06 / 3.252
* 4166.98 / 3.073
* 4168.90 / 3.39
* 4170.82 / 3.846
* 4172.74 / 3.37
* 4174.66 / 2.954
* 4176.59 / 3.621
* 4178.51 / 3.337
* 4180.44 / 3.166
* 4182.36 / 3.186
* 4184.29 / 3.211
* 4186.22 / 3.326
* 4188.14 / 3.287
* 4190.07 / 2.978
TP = 1.14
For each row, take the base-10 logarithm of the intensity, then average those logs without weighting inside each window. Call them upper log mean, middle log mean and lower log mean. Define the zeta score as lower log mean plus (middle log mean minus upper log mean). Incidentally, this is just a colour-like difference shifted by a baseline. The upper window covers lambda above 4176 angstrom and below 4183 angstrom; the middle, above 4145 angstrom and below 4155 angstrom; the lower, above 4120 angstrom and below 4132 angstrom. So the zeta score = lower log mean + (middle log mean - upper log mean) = 0.50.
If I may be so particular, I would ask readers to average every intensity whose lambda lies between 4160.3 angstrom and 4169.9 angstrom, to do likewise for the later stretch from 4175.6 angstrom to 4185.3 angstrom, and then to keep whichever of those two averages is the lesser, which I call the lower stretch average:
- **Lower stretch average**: 3.19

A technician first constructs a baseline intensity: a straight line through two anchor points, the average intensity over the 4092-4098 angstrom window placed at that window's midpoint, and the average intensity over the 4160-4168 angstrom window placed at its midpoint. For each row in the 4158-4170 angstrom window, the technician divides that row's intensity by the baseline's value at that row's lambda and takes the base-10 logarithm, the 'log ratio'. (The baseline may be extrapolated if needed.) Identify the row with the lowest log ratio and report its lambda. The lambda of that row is 4163.15 angstrom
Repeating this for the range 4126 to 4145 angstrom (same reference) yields 4138.30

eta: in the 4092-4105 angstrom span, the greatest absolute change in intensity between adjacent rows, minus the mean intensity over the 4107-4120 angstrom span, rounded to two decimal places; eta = -3.04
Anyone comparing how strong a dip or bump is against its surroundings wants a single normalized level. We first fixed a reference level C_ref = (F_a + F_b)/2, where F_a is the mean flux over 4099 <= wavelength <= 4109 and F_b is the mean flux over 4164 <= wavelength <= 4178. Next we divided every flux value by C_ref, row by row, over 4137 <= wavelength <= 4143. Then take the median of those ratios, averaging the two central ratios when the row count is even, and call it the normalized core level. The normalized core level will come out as 0.94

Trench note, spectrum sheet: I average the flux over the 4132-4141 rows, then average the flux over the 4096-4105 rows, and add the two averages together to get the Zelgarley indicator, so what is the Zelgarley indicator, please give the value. 7.3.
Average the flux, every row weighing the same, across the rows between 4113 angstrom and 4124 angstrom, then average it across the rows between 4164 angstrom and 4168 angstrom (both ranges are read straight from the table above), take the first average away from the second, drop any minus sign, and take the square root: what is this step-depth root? 0.6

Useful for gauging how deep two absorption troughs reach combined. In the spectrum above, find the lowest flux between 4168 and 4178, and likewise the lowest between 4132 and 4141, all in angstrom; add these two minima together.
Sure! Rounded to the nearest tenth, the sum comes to 5.9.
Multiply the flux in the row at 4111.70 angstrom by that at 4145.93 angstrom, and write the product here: 13.1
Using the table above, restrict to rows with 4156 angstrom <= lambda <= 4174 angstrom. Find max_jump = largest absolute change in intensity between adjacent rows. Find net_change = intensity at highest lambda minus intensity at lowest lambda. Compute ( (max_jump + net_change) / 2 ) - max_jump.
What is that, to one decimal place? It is -0.3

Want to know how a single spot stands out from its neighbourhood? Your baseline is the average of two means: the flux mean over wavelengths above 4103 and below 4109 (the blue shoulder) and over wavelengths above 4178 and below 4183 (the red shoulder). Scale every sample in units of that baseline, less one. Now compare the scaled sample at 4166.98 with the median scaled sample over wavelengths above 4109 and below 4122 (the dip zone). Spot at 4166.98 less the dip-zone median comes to -0.22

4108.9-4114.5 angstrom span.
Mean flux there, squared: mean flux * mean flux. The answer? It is 15.6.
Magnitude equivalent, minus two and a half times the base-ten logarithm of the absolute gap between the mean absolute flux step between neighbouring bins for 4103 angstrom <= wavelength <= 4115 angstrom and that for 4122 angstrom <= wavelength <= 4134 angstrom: 4.7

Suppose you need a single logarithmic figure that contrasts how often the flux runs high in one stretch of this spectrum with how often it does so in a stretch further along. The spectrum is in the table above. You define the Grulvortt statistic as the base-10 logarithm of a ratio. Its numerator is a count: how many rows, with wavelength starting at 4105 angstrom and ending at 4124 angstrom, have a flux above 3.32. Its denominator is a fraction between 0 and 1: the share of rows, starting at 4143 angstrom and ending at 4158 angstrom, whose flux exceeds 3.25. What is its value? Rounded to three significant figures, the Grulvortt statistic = 1.86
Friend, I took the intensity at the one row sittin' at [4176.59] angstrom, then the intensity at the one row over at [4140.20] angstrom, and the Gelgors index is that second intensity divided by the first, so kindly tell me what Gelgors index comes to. 0.96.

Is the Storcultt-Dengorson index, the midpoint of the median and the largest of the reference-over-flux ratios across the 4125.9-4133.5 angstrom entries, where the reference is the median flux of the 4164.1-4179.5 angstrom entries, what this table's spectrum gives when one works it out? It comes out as 0.91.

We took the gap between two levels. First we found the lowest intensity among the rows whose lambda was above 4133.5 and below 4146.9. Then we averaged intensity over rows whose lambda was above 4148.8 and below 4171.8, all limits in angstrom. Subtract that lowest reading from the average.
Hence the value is 0.3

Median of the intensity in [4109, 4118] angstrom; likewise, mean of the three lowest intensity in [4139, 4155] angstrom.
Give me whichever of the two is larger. 3.9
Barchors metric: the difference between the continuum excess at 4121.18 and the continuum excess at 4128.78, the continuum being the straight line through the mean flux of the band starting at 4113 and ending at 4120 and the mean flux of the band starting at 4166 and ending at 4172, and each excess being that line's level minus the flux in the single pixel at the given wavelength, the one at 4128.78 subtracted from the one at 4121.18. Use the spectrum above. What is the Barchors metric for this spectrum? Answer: 0.2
